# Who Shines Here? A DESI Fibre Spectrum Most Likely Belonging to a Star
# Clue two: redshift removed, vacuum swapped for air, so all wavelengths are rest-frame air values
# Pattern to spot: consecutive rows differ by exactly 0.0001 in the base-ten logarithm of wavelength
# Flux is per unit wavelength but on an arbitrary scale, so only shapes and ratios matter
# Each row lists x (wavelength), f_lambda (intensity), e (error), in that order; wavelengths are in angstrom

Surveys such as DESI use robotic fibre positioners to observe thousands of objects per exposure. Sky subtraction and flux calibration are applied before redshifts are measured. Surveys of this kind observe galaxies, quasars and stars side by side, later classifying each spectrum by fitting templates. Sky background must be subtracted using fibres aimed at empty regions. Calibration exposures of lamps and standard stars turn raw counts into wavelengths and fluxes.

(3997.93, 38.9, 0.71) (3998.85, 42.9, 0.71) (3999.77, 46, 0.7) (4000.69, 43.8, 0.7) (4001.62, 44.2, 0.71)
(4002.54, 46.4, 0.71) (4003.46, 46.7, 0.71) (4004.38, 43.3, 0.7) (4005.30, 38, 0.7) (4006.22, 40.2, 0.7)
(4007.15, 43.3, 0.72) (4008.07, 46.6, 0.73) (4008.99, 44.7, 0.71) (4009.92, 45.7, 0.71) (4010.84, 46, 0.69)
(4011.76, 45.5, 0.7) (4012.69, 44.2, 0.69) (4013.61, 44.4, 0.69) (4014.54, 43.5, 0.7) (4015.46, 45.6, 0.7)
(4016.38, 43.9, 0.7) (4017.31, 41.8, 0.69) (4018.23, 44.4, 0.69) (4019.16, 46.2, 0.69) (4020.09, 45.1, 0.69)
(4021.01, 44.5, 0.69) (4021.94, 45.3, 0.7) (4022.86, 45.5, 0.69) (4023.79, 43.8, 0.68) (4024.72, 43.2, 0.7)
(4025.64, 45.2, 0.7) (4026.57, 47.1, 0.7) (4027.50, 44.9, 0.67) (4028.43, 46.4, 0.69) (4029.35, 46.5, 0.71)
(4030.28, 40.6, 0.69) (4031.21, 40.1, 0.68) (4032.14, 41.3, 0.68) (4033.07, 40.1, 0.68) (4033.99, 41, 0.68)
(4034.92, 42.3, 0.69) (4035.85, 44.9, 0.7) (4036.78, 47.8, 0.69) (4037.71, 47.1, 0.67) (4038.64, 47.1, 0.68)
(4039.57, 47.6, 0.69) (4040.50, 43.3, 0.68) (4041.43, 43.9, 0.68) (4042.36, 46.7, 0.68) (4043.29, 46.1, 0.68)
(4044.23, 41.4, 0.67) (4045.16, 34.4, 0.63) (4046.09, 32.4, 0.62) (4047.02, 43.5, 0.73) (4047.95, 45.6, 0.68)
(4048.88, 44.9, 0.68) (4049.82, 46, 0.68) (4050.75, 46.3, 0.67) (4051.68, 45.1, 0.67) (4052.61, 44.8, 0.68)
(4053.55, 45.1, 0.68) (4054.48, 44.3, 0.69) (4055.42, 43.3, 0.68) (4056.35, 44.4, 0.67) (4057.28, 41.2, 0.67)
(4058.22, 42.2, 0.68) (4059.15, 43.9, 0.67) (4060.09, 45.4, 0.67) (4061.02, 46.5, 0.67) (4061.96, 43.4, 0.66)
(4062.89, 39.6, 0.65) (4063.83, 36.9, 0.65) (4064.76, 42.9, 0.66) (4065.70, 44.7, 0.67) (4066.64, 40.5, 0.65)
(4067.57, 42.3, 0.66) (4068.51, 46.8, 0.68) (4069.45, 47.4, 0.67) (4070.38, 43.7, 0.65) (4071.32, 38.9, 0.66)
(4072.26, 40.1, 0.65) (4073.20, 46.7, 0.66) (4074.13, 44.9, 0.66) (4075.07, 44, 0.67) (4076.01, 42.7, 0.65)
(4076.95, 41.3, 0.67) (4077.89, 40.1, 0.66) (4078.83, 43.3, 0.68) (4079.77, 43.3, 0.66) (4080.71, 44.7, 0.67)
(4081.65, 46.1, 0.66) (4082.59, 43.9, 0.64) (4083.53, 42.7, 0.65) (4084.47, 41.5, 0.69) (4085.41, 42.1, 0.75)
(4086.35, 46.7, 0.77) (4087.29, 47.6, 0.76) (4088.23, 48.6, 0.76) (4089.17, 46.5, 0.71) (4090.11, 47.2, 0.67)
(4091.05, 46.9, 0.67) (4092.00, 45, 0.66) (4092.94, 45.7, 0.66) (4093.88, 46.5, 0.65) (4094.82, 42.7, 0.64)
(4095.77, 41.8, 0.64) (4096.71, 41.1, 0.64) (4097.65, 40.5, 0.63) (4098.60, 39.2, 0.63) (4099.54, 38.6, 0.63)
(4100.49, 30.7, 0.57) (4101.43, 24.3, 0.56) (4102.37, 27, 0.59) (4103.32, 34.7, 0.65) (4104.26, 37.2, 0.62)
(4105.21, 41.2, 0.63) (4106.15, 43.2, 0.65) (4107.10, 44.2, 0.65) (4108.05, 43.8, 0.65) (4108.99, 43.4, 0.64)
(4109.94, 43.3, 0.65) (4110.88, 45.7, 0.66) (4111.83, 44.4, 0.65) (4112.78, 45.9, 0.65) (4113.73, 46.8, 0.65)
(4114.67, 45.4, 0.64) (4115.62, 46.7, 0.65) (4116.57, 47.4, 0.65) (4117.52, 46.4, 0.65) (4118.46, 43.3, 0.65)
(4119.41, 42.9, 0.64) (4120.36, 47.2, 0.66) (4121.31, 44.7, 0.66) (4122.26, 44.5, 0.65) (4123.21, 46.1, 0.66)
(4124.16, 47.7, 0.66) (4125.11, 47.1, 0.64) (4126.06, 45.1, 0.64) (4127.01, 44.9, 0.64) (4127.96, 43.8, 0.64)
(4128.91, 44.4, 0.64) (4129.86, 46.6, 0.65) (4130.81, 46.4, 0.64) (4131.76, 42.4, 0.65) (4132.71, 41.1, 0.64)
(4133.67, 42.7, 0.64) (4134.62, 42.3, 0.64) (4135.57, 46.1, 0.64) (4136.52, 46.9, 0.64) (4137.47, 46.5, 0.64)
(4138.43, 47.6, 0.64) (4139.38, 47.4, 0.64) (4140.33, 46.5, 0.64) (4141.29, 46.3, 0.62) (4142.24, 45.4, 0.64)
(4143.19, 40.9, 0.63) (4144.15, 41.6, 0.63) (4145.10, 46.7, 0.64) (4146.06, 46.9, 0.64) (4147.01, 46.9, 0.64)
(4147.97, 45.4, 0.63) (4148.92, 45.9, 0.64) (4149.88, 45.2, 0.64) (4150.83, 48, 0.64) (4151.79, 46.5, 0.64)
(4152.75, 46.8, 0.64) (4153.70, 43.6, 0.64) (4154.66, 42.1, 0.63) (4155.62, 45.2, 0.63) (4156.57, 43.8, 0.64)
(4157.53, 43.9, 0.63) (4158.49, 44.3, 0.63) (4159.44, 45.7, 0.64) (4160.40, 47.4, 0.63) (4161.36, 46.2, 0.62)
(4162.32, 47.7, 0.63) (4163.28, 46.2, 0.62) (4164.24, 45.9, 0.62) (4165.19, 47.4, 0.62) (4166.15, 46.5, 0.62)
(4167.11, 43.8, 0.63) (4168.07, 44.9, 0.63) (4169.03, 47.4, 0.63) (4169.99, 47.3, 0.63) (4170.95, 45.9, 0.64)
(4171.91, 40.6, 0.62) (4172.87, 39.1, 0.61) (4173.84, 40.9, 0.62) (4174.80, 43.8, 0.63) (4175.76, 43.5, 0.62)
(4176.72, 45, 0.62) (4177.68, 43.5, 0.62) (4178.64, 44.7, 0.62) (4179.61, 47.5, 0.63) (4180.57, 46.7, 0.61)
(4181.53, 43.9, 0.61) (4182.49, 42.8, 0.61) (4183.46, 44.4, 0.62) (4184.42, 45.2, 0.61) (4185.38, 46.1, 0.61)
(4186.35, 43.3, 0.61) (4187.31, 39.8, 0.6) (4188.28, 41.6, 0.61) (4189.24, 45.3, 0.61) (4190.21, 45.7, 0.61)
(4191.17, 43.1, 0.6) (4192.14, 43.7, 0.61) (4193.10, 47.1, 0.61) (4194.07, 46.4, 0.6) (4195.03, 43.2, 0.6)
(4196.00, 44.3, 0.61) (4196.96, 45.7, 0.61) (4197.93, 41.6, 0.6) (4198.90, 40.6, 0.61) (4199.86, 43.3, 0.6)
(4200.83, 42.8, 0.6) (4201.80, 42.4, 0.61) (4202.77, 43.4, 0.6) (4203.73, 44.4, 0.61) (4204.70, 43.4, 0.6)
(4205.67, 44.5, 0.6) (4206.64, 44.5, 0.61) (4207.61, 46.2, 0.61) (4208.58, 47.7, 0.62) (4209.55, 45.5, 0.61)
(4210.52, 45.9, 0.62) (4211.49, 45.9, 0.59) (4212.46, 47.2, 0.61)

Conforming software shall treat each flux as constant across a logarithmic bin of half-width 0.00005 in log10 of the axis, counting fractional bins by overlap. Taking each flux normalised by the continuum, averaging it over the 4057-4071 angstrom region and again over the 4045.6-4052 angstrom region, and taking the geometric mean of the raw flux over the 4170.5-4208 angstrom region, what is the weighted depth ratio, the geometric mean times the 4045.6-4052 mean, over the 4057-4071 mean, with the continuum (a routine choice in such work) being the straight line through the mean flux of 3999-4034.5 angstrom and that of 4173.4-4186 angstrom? 44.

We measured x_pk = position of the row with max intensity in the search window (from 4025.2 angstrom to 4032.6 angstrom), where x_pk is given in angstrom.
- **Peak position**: 4026.57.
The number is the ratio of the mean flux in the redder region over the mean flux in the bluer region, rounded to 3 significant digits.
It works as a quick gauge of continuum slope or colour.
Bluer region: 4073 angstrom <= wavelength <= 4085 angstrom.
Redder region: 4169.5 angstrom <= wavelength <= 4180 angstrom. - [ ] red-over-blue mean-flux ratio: 1.01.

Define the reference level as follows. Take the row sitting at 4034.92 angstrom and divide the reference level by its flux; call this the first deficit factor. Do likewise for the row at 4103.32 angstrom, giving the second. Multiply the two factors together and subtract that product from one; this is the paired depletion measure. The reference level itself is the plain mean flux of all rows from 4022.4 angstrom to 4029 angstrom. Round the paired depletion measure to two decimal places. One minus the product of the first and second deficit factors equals -0.39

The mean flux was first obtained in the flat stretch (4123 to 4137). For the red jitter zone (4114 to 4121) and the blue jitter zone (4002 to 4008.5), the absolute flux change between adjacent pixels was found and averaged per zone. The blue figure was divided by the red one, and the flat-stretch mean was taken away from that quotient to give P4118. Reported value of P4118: -43.3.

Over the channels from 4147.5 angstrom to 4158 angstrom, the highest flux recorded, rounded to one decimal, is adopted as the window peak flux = 48.0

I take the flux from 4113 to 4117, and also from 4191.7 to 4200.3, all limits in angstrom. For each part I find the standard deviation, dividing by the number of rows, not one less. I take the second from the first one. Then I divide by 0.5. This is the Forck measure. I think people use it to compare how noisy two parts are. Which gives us -3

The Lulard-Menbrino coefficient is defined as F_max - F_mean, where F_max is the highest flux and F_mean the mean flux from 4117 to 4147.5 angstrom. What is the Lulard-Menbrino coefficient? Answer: 2.53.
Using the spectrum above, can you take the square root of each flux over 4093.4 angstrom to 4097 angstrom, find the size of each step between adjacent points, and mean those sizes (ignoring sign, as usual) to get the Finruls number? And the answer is 0.136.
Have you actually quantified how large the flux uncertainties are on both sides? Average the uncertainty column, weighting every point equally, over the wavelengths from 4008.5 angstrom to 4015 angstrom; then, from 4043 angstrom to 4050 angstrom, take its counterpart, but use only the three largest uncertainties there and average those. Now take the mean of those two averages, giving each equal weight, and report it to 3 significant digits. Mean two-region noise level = 0.698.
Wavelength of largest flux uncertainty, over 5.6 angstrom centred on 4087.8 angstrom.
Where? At 4086.35 angstrom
